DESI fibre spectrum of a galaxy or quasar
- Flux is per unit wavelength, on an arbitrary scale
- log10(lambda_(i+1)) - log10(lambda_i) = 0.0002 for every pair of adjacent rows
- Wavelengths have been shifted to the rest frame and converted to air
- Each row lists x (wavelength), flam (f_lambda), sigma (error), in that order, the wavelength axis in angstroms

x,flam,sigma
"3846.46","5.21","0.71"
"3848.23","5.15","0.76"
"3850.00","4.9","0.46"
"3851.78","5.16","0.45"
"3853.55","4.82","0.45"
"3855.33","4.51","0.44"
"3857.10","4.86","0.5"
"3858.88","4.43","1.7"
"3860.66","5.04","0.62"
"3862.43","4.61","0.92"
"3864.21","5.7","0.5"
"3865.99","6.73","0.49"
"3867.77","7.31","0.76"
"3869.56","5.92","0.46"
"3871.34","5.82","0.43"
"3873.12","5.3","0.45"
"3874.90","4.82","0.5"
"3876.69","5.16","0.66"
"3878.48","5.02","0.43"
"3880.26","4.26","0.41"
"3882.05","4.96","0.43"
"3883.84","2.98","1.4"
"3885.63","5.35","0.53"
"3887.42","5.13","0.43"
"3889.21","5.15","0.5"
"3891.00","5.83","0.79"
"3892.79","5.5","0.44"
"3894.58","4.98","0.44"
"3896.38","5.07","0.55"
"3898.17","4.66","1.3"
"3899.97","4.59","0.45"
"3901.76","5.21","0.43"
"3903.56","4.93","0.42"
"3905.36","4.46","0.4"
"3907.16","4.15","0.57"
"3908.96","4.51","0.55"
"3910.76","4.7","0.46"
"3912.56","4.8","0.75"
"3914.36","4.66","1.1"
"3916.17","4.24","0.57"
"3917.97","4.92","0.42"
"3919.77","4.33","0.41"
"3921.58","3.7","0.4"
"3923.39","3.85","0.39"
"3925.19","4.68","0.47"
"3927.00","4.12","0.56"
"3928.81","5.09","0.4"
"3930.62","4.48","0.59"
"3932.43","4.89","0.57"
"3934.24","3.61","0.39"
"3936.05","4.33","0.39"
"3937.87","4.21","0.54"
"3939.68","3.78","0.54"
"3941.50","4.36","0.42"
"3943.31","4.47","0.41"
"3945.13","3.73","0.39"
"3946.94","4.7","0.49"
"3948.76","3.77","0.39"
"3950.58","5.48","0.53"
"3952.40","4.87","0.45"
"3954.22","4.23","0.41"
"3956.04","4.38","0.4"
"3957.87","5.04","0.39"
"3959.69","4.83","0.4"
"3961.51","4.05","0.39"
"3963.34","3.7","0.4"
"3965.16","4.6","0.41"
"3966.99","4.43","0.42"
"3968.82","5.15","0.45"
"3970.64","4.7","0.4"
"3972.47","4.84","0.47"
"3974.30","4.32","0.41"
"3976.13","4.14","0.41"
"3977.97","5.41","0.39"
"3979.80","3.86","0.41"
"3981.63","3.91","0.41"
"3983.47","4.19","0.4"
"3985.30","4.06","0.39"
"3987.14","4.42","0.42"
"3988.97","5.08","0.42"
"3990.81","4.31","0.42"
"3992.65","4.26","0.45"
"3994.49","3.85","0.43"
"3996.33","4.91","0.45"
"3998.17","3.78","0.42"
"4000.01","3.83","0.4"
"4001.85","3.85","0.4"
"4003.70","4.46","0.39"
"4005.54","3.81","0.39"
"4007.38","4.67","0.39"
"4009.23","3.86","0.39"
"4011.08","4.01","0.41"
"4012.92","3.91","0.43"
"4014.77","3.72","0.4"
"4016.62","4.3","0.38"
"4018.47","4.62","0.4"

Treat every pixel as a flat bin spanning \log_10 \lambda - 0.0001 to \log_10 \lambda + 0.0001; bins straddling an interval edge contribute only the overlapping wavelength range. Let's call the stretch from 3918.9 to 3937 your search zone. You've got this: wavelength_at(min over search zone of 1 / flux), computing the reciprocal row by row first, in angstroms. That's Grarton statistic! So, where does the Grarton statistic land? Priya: 3928.81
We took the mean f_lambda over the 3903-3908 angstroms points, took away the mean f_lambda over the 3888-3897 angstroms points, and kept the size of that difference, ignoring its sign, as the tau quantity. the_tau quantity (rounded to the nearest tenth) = 0.8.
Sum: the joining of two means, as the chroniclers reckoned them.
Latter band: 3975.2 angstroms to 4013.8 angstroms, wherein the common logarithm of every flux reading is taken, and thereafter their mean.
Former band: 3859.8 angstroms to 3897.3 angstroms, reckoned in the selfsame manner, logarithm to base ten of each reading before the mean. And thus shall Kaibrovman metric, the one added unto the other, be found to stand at 1.34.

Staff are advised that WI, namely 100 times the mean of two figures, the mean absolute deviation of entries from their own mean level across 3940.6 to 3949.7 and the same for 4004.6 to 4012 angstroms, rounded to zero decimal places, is 33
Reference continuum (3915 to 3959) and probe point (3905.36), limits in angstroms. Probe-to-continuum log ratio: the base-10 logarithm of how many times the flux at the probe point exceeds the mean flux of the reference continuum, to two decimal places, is 0.01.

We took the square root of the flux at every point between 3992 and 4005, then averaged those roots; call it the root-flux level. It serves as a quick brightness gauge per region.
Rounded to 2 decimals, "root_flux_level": 2.03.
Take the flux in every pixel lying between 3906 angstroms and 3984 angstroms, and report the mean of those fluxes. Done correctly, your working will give 4.42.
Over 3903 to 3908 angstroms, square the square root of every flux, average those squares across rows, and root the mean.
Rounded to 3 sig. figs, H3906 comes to 2.12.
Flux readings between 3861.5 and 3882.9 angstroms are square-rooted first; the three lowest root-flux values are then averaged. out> 2.14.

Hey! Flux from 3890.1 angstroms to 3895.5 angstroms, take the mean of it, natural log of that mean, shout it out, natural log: 1.69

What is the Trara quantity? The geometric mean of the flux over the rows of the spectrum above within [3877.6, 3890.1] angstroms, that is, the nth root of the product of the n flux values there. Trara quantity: 4.62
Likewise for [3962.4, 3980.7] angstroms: 4.49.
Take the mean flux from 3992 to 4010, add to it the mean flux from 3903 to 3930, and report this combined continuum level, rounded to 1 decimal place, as 8.6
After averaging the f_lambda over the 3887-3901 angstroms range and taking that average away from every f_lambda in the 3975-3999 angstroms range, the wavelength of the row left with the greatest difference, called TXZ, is 3977.97 angstroms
